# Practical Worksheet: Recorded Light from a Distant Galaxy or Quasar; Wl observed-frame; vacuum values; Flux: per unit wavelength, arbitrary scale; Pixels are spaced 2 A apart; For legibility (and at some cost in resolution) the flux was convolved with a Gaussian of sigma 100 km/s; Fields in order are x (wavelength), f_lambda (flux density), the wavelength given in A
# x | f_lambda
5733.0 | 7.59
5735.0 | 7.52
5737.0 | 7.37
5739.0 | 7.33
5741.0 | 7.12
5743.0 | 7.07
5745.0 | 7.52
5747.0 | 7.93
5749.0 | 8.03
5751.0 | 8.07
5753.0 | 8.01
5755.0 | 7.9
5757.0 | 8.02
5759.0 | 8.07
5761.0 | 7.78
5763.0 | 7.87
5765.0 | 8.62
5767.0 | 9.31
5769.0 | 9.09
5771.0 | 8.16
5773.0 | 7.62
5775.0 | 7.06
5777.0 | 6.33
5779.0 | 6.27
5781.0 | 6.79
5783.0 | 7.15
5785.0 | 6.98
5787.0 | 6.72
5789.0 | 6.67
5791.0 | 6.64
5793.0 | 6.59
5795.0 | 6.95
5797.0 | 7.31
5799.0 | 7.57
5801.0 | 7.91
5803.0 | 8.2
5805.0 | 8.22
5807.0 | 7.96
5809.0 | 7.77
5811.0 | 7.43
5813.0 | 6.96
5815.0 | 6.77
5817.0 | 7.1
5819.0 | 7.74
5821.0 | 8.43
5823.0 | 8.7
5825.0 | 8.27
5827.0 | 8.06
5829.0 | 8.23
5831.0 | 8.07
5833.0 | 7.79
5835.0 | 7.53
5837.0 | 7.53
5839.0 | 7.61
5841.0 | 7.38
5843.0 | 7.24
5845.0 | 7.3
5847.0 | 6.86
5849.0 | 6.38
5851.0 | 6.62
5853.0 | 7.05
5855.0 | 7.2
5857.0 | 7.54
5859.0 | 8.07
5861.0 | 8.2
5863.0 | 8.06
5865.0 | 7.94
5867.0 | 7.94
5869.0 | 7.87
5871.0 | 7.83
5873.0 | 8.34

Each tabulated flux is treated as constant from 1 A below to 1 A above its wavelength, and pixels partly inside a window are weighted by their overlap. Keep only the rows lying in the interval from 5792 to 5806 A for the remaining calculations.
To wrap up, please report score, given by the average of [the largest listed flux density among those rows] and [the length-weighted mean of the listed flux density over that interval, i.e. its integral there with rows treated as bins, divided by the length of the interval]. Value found 7.9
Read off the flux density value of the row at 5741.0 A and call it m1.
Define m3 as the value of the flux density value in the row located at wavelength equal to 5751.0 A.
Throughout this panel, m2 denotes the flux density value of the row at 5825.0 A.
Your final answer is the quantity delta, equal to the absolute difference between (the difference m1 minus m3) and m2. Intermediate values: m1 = 7.12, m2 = 8.27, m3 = 8.07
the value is 9.2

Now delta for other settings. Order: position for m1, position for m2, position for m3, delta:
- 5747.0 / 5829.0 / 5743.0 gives 7.4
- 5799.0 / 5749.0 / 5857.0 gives 8.0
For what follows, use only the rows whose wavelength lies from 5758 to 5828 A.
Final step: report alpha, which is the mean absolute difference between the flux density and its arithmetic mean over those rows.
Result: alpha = 0.7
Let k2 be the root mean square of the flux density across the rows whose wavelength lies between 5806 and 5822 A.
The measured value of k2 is 7.5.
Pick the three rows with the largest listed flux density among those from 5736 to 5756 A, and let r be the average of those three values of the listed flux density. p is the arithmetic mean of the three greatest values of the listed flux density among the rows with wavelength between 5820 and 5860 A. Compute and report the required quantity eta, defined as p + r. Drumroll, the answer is 16.5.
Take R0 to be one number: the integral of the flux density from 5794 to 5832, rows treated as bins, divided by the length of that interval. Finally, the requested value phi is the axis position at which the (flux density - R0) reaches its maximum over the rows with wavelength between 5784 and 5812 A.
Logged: 5805.0 A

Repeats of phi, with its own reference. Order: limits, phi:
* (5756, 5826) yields 5767.0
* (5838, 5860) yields 5859.0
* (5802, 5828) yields 5823.0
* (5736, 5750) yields 5749.0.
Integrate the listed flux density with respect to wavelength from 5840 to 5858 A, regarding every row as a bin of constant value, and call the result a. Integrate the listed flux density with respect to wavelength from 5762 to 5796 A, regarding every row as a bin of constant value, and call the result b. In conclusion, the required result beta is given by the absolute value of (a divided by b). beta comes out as 0.5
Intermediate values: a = 127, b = 250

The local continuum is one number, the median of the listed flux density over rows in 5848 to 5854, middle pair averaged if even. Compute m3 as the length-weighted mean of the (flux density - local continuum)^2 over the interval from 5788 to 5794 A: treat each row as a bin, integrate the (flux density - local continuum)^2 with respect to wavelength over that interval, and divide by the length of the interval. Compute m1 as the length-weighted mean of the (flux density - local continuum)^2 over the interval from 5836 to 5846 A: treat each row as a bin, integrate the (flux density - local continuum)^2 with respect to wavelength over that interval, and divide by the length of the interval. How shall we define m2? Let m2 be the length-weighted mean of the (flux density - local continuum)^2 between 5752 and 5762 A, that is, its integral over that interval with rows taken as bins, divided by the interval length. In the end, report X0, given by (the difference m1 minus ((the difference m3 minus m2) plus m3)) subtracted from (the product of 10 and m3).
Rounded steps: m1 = 0.6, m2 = 1.8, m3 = 0.0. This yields -2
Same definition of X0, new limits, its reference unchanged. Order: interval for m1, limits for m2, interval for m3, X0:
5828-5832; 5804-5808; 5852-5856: -1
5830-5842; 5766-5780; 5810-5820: 2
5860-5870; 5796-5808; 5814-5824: 18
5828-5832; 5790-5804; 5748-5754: 21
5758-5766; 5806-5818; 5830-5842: 10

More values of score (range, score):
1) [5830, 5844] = 7.8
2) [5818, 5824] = 8.5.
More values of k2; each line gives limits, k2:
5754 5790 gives 7.6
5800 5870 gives 7.7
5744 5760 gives 7.9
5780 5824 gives 7.4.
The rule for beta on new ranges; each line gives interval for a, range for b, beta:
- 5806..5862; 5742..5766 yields 2.2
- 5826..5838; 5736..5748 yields 1.1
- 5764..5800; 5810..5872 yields 0.6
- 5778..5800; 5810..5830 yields 1.0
